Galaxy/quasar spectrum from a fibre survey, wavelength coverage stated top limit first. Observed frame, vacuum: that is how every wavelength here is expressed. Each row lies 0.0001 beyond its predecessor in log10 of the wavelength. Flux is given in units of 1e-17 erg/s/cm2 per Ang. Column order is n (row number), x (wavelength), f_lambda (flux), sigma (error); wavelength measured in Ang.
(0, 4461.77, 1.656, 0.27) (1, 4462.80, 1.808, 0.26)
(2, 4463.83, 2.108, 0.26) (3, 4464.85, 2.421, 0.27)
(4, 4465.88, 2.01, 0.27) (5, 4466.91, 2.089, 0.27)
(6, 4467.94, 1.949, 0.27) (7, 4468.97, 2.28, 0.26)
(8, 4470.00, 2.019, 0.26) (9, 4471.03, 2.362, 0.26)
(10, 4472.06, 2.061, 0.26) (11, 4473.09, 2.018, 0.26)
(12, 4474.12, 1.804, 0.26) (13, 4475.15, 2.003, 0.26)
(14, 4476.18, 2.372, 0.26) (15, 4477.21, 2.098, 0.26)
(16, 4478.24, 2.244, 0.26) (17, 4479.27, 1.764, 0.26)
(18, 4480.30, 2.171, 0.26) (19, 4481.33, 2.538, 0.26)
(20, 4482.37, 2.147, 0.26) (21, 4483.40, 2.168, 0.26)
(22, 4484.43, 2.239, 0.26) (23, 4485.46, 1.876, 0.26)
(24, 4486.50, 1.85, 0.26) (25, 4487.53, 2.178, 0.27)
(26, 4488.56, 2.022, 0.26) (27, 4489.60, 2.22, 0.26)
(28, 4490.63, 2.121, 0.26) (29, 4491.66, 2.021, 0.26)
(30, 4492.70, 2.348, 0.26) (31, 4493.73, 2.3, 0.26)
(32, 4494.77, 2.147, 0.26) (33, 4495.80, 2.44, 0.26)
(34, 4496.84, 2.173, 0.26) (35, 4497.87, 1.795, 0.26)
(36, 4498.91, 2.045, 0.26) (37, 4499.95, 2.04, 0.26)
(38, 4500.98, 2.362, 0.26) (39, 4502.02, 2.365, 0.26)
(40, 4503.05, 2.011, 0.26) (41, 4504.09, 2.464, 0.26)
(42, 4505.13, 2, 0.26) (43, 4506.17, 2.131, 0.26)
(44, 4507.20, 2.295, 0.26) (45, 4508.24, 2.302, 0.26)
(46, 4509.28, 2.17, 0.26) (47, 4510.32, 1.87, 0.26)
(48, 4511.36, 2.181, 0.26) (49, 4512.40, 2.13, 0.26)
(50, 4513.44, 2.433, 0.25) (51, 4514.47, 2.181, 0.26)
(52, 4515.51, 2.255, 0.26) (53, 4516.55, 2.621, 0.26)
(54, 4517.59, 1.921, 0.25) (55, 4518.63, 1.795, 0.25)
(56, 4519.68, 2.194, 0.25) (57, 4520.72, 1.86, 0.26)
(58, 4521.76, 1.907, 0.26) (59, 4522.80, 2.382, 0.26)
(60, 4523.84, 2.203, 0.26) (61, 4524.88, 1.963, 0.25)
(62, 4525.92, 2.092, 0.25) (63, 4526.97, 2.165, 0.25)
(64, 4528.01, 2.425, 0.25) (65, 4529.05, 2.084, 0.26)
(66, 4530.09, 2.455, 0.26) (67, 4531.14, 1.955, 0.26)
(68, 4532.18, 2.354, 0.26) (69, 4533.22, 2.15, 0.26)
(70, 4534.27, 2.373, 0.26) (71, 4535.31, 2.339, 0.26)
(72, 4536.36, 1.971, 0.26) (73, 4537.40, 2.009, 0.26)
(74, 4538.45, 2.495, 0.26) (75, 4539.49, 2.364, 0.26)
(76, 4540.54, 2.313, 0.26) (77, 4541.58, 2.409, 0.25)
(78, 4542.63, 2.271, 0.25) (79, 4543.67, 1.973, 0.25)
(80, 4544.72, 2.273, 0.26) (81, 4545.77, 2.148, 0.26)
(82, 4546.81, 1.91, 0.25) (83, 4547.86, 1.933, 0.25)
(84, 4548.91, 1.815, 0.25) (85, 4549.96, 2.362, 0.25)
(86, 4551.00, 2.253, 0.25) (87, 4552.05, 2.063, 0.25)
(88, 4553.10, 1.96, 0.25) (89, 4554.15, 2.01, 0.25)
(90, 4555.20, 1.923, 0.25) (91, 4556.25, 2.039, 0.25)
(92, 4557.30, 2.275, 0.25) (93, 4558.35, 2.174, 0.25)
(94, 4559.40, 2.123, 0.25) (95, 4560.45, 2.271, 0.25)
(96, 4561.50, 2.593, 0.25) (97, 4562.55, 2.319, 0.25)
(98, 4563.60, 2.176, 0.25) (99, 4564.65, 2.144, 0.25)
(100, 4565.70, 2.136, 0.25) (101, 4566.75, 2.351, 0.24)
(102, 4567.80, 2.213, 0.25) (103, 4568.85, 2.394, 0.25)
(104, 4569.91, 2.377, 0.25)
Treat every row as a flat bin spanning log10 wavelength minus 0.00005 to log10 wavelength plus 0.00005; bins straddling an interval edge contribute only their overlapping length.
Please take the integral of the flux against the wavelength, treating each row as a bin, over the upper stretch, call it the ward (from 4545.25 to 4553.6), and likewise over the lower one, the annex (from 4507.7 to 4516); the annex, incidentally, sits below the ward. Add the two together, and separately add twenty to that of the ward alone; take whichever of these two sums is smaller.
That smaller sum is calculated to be 35.4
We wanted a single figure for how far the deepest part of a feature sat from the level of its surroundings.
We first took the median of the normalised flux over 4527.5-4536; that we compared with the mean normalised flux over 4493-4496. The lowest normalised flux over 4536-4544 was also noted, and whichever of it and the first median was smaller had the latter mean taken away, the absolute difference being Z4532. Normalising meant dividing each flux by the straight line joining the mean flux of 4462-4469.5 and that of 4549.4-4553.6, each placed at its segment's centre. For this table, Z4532 0.17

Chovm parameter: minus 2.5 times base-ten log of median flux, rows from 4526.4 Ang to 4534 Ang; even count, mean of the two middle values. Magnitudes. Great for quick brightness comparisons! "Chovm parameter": -0.84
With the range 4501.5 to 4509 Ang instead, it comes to -0.90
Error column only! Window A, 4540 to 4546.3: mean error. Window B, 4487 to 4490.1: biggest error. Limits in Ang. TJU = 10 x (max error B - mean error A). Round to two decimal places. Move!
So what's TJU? 0.15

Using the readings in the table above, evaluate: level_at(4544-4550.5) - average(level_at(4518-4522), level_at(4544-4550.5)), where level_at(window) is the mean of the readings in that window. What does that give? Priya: 0.07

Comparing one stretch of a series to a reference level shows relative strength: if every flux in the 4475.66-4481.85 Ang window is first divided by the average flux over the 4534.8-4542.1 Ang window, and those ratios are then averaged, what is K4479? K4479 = 0.968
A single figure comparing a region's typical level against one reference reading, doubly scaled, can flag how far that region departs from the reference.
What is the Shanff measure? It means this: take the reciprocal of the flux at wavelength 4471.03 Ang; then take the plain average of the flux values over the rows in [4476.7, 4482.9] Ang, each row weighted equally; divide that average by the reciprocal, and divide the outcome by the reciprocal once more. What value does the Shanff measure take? 12.1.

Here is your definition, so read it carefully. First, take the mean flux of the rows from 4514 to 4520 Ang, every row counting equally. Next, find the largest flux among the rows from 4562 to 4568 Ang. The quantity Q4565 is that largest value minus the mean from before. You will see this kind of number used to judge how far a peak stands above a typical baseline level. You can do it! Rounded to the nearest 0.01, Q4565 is 0.19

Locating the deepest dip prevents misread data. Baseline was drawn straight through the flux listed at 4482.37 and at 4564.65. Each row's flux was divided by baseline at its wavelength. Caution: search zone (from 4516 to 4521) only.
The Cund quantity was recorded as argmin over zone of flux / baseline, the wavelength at 4518.63 Ang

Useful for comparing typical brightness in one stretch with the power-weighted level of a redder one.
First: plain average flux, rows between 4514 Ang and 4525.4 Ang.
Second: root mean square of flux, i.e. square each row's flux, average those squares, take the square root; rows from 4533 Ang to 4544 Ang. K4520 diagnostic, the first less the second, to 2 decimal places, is -0.13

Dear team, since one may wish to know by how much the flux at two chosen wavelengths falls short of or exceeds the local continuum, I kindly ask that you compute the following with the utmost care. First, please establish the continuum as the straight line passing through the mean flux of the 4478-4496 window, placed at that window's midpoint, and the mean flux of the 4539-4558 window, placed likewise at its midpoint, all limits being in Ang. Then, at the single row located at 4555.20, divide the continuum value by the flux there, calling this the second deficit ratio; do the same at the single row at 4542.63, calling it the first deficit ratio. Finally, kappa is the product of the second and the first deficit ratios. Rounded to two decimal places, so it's 1.04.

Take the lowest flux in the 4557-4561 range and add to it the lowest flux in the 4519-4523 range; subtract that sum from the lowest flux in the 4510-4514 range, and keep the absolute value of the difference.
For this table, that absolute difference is 2.11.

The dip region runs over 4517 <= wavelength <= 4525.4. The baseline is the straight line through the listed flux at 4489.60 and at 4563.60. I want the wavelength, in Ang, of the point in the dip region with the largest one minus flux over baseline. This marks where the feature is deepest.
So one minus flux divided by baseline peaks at 4518.63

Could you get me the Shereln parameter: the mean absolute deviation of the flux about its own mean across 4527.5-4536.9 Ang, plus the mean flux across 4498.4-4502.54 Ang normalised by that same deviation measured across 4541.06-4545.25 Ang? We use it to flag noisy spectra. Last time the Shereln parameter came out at 17.2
